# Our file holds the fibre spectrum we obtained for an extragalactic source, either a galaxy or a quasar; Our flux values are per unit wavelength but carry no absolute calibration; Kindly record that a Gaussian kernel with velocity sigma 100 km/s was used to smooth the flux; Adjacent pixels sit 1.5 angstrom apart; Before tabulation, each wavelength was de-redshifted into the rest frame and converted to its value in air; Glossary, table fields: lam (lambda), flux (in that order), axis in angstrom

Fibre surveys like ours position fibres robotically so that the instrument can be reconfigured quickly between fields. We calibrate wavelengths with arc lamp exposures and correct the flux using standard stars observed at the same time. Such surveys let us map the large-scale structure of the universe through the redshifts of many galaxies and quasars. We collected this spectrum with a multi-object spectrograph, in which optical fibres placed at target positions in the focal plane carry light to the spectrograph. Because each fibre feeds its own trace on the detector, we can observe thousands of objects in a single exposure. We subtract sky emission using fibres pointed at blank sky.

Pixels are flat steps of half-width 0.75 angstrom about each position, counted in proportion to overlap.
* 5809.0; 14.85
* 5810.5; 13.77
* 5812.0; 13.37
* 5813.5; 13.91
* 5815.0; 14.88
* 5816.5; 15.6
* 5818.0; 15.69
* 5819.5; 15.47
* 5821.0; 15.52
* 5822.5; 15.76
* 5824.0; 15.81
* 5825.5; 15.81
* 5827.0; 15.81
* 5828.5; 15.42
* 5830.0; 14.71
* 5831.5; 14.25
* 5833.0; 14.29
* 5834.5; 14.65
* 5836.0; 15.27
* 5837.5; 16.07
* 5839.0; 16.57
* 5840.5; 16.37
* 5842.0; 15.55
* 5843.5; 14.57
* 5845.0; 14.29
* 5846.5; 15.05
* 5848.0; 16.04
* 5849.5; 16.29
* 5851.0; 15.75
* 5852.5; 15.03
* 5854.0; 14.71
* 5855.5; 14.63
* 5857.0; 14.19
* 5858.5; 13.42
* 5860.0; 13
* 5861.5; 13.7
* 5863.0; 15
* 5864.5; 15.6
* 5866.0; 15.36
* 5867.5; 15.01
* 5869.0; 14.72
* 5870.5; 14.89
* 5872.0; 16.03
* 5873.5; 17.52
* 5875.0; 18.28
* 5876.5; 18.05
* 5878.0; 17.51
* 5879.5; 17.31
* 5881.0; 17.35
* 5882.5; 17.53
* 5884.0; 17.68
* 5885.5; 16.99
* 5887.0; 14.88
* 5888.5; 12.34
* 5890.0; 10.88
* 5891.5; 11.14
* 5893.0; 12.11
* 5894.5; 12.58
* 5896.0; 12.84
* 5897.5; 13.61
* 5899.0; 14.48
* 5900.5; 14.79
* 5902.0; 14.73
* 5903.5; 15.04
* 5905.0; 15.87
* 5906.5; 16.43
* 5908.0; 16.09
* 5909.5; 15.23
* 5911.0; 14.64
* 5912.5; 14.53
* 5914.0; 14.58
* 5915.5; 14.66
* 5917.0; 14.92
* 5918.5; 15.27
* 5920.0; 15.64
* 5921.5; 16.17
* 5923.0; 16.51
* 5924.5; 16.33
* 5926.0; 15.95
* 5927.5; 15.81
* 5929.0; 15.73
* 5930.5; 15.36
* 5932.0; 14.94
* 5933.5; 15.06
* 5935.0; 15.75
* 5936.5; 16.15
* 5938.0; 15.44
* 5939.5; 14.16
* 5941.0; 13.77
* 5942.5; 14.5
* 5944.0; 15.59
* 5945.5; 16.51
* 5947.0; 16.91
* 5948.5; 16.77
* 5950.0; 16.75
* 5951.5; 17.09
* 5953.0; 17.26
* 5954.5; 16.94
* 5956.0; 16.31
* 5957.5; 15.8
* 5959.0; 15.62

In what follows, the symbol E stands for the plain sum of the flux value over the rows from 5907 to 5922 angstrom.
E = 152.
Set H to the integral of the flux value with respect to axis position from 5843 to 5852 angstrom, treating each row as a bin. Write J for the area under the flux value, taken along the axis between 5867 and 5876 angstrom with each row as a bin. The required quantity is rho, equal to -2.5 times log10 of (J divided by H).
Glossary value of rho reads -0.06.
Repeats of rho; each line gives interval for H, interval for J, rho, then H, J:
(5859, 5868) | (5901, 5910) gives -0.07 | 131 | 140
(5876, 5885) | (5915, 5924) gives 0.13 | 158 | 140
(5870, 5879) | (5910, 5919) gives 0.16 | 154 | 133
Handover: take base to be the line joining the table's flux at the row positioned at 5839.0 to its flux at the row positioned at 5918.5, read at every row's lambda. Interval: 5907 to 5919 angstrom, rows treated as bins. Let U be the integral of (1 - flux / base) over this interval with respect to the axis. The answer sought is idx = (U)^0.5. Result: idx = 0.52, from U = 0.3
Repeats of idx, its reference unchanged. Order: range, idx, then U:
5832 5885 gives 1.40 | 2.0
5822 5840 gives 1.19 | 1.4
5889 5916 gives 1.57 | 2.5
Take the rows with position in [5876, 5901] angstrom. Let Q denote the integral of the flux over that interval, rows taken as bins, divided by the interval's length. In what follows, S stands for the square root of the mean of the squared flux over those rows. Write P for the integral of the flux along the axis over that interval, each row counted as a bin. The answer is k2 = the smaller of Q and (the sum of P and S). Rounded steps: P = 370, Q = 14.8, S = 15.0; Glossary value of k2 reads 14.8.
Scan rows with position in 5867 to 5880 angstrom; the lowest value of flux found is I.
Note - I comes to 14.72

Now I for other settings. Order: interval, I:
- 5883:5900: 10.88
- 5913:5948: 13.77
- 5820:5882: 13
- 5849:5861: 13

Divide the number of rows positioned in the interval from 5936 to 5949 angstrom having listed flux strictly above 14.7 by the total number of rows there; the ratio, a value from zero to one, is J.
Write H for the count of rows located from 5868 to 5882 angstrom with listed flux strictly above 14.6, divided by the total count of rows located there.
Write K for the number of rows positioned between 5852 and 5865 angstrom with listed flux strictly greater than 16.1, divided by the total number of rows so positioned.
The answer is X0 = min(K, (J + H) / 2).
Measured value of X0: 0.00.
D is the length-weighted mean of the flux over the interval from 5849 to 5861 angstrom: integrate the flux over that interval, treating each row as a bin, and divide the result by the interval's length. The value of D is 14.6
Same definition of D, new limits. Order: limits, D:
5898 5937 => 15.4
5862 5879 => 16.2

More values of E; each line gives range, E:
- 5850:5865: 145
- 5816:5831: 156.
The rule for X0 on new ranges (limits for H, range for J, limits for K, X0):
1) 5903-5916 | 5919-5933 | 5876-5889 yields 0.78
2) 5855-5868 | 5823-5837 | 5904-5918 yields 0.11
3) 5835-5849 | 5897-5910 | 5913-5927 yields 0.33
